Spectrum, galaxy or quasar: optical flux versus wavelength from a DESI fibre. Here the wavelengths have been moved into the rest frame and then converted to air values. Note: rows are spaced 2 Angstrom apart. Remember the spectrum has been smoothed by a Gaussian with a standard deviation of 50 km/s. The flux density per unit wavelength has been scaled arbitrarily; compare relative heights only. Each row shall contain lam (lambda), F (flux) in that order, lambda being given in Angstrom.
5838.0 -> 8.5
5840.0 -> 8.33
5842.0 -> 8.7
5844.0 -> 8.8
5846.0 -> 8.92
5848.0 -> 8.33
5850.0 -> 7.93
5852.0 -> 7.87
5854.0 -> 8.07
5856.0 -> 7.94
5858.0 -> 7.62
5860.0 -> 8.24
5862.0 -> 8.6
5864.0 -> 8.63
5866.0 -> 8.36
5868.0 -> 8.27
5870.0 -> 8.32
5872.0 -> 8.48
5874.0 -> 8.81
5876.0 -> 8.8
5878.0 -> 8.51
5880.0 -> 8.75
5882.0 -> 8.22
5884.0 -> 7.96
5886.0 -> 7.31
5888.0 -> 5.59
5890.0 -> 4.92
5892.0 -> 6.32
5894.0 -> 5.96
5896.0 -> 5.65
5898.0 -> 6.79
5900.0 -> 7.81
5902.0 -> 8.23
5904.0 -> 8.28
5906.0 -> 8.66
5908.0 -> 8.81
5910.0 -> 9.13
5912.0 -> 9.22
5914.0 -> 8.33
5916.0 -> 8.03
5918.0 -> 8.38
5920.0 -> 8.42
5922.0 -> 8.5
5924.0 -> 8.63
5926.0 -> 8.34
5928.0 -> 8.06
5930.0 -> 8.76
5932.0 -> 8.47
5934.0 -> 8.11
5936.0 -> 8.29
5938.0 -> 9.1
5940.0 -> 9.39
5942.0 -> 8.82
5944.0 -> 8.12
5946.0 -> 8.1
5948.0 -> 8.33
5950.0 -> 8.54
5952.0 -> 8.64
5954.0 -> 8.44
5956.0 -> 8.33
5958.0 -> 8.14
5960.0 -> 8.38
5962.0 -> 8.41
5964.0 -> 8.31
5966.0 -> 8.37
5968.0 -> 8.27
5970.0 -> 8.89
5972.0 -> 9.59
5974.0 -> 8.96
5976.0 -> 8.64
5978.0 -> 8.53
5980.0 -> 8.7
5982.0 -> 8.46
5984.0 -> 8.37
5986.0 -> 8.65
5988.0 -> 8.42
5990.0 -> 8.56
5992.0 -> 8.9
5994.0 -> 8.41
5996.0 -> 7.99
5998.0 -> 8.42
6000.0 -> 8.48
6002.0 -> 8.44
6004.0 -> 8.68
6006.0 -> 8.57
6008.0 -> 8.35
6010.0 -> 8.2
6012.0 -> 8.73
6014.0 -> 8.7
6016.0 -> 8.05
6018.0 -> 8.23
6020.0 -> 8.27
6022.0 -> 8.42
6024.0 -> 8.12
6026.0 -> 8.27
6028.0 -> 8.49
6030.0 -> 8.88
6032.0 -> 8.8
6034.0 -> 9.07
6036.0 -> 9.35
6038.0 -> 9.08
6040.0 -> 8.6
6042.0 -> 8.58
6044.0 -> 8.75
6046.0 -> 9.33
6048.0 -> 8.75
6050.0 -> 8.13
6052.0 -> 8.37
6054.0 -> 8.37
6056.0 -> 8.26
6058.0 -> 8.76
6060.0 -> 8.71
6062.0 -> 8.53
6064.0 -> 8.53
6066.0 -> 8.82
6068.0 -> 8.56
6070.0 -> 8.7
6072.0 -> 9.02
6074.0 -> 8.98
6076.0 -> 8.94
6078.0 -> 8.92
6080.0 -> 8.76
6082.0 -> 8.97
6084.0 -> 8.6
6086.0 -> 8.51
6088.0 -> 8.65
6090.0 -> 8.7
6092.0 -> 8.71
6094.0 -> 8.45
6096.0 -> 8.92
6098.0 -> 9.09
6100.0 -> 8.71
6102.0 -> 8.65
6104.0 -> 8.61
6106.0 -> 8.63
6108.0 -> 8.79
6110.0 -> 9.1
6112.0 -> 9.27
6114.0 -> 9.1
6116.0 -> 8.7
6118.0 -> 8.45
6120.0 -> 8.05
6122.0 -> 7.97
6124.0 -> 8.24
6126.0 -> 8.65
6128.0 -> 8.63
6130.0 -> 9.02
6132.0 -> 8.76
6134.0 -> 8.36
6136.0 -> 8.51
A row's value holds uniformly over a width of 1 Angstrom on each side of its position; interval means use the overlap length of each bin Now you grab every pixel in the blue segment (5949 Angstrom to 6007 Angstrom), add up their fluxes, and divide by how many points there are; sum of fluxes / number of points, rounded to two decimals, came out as 8.53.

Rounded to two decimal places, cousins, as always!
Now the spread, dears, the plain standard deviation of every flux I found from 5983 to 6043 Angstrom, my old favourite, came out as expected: 0.31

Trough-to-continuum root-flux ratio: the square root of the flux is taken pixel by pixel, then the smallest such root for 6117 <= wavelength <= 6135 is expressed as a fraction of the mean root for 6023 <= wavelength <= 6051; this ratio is 0.96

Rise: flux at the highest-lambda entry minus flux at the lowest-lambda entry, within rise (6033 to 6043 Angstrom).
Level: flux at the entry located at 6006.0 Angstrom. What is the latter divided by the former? -17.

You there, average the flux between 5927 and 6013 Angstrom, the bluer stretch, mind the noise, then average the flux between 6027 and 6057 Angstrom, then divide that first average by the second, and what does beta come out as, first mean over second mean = 0.98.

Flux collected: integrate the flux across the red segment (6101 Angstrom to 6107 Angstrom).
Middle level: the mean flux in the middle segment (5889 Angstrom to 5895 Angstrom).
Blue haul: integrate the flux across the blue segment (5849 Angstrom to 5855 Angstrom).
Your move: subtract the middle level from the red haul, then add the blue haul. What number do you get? 93.8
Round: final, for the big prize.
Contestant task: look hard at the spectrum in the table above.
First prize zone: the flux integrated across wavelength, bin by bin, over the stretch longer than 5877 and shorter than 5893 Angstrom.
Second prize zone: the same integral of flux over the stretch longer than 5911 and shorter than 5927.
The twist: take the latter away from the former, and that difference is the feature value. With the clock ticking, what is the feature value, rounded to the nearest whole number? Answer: -21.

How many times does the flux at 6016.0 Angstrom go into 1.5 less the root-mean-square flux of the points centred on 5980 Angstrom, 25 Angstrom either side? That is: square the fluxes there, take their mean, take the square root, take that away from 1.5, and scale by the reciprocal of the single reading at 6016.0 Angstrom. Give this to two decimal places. -0.87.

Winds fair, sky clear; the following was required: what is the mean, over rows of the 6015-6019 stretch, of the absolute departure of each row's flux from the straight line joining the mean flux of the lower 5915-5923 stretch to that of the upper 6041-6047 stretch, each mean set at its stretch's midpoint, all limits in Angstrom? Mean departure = 0.6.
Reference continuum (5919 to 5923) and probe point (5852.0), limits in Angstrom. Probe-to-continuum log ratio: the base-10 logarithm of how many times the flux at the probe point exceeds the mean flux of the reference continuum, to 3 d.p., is -0.031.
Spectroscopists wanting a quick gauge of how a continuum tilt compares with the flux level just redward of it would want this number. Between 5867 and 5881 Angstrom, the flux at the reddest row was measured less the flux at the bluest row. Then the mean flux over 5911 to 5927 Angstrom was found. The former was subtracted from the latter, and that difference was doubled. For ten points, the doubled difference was 16.0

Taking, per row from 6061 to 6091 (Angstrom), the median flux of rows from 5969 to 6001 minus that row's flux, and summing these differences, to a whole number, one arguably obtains -3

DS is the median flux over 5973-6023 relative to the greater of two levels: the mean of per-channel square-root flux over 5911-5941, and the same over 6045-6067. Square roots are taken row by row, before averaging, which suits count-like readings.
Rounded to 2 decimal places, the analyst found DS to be 2.89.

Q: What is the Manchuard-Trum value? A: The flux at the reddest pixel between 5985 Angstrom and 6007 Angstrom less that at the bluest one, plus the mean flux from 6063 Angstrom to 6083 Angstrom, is 8.74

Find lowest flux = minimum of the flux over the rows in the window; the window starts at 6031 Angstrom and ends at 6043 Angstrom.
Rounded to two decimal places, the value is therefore 8.58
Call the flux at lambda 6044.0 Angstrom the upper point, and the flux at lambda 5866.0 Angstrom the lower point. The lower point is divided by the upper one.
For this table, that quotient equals 0.96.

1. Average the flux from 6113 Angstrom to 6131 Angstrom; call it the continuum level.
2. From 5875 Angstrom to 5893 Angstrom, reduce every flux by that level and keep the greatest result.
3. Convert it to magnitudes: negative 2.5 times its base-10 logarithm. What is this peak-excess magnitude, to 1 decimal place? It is 1.4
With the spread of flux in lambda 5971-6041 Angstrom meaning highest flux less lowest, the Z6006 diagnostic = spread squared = 2.6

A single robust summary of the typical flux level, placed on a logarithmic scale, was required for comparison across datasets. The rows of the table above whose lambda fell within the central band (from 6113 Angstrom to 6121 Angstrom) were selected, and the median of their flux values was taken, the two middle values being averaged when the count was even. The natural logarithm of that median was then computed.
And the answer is 2.15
